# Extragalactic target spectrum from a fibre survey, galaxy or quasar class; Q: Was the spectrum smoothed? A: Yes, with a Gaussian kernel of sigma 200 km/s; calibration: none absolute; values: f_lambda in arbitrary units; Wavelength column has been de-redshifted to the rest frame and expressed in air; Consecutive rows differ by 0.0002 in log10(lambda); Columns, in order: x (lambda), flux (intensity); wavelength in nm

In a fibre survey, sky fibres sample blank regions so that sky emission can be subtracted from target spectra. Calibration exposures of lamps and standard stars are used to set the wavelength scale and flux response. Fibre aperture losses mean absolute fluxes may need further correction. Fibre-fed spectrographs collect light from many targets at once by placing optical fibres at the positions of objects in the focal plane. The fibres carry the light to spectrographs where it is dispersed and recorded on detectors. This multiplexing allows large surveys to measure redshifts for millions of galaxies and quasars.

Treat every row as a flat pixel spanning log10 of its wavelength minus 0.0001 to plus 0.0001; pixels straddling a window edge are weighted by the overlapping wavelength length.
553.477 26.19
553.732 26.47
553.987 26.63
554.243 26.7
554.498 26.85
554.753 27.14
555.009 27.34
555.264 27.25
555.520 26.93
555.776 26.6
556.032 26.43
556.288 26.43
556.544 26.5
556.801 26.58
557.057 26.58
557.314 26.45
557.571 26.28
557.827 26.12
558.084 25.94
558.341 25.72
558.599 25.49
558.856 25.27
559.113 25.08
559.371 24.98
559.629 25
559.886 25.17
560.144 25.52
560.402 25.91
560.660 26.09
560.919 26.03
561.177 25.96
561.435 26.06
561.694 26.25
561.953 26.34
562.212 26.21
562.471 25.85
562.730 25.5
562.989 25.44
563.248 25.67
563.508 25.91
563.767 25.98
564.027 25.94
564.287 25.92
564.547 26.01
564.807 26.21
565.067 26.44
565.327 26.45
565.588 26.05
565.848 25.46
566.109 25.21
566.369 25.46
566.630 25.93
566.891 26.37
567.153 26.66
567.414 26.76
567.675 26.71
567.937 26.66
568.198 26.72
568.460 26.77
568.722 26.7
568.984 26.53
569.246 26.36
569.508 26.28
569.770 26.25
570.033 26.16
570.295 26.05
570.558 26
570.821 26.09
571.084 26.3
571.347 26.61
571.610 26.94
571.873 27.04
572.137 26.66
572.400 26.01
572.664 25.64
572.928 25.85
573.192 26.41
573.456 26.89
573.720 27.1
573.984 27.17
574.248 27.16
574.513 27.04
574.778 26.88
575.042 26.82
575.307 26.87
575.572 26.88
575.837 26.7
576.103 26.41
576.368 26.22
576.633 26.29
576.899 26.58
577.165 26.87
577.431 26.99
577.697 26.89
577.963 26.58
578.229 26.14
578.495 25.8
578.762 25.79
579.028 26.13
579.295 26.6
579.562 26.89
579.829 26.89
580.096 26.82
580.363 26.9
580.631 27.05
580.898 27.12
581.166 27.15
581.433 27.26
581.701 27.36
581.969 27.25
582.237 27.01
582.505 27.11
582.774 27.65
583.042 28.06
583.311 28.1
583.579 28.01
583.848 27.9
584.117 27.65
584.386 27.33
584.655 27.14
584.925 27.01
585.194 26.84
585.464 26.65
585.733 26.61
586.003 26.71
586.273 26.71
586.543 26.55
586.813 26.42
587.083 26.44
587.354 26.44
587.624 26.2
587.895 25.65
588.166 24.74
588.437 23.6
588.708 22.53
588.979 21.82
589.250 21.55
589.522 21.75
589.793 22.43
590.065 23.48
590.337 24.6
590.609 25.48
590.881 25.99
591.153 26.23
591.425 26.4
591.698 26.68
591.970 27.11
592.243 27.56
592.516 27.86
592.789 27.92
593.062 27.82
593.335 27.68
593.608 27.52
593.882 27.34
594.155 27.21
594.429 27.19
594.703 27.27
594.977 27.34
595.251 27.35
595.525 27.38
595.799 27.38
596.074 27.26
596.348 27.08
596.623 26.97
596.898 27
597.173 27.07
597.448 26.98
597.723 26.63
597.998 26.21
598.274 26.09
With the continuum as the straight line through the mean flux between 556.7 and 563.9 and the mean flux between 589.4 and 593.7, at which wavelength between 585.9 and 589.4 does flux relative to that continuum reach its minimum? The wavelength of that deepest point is 589.250 nm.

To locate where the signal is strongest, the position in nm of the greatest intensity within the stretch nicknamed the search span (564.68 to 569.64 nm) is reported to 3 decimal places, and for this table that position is 568.460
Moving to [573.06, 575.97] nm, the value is 573.984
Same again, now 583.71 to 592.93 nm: 592.789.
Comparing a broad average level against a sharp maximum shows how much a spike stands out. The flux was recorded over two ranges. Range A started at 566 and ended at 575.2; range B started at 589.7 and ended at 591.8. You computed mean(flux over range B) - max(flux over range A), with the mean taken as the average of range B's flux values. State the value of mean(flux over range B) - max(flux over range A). -2.0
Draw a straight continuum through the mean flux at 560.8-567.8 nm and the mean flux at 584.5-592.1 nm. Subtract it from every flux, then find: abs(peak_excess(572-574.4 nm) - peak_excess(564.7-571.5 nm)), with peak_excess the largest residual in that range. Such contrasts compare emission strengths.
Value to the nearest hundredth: 0.56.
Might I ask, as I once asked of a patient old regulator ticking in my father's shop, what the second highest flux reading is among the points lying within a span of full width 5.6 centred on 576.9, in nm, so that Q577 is 27.04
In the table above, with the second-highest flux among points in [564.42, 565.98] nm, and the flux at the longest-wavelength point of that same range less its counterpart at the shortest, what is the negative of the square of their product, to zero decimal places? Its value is -211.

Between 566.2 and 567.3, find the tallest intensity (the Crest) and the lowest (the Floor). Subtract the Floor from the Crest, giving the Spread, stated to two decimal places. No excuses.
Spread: 1.20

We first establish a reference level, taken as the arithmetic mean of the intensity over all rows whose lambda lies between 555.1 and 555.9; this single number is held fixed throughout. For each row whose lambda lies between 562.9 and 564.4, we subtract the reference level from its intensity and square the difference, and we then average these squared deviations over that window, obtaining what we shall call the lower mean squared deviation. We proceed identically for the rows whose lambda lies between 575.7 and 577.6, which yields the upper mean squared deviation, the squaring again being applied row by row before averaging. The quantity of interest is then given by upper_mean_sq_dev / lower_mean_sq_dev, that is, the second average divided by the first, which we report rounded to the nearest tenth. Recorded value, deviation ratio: 0.2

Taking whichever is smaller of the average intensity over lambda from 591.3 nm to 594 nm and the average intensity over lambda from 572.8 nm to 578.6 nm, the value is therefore 26.7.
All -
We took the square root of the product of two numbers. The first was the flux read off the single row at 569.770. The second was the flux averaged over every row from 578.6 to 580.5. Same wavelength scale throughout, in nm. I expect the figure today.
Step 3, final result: 26.4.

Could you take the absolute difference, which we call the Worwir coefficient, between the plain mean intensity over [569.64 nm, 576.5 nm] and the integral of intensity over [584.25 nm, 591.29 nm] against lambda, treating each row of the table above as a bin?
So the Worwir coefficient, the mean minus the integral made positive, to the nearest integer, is 151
